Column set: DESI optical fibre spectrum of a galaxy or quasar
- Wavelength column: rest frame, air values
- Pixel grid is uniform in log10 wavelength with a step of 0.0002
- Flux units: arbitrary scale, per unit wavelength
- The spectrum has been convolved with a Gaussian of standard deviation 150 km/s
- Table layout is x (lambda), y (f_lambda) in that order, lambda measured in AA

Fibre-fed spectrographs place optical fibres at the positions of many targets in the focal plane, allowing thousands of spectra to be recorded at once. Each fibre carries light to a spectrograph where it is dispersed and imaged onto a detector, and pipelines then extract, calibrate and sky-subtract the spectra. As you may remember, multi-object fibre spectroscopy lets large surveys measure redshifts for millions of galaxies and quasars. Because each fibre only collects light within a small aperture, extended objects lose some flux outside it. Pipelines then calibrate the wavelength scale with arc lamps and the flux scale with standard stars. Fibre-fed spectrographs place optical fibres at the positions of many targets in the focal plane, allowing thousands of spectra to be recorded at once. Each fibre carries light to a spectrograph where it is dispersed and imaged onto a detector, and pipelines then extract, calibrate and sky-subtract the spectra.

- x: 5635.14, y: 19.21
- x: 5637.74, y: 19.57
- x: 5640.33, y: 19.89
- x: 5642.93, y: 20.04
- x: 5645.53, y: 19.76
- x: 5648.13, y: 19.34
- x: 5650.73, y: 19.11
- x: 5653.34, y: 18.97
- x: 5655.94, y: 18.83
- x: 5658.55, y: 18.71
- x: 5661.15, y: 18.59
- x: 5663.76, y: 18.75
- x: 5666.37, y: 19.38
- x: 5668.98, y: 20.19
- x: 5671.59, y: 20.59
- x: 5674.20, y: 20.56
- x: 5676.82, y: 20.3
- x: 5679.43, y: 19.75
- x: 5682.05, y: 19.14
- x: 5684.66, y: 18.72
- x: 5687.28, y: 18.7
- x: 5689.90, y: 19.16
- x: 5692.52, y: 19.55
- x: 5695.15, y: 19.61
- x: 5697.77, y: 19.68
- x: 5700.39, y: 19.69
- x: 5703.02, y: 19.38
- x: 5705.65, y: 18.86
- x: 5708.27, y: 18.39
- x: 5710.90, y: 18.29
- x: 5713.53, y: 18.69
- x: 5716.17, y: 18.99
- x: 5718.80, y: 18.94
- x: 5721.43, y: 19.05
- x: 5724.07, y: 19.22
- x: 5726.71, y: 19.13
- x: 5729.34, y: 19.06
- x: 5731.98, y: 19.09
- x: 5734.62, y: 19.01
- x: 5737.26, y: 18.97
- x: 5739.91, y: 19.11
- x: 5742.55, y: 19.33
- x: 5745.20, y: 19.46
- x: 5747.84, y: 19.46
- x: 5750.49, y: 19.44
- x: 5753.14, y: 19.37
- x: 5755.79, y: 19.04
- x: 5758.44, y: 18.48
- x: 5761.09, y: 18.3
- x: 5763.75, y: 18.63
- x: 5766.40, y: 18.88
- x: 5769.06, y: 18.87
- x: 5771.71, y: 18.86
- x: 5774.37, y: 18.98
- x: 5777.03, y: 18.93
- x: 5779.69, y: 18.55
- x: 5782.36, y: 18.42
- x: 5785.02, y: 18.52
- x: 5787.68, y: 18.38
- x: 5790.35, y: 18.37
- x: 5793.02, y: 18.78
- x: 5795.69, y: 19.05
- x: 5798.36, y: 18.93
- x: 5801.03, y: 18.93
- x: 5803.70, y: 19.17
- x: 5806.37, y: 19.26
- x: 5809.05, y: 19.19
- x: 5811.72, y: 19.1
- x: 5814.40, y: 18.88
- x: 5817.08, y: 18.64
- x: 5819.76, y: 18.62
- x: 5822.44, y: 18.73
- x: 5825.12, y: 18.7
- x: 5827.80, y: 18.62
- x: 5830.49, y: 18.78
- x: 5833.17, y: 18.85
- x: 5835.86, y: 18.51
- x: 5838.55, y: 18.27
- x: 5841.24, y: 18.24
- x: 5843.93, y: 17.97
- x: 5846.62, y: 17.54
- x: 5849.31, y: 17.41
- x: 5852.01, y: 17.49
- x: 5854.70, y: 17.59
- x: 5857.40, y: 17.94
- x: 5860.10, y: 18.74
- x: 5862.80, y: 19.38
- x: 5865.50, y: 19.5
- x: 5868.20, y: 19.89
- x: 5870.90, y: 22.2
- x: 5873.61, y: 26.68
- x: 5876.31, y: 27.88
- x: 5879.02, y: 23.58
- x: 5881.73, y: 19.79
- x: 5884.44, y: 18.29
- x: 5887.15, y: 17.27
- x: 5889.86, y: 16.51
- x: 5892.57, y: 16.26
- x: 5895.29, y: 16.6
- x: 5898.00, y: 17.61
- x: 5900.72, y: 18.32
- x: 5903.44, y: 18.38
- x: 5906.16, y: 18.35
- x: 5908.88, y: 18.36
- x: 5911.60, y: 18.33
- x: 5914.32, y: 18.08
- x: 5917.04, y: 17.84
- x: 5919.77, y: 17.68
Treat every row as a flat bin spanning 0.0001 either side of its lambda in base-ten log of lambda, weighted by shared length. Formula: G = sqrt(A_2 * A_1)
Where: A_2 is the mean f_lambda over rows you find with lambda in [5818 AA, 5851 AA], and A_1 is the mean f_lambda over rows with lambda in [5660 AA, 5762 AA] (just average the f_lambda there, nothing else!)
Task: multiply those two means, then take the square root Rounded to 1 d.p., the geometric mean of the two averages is 18.8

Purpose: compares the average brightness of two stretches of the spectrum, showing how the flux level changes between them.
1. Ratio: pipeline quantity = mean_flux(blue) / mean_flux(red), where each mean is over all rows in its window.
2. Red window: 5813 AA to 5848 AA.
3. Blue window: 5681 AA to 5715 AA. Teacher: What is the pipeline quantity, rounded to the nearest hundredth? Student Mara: 1.03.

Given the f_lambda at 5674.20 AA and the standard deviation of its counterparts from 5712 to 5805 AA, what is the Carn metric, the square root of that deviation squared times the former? 1.4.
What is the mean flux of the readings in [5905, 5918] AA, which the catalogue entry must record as 18.2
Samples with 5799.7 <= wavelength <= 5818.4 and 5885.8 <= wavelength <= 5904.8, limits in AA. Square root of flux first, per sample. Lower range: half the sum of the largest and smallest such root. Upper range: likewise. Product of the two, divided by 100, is 0.181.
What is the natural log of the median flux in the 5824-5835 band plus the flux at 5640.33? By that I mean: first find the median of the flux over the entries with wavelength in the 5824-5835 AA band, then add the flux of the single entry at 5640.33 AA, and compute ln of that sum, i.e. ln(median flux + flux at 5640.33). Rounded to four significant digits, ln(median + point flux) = 3.654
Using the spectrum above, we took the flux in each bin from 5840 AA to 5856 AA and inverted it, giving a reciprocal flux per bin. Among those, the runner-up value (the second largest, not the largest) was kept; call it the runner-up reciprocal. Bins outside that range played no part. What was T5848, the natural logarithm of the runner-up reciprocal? -2.862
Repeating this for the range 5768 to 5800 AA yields -2.911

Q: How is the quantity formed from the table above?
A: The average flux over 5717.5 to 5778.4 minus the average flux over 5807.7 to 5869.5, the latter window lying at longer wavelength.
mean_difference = 0.5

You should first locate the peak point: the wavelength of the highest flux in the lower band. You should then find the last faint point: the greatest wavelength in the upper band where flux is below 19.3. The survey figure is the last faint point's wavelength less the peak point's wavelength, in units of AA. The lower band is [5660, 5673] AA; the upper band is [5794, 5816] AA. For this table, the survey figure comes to 142.8 AA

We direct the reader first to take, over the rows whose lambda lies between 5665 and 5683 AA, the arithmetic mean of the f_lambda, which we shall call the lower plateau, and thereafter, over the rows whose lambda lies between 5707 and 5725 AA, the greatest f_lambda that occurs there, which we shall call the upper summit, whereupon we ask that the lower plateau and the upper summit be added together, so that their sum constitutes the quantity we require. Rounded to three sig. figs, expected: 39.2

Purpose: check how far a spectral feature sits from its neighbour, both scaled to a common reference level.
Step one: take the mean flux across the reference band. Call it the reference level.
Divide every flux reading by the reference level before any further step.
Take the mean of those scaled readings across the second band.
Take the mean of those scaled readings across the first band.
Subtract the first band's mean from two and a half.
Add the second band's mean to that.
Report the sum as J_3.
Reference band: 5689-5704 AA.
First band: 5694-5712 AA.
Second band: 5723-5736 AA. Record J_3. 2.50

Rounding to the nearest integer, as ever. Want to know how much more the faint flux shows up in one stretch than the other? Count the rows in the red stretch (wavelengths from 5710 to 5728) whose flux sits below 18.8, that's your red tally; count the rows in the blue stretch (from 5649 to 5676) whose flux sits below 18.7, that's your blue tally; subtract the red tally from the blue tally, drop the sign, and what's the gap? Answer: 1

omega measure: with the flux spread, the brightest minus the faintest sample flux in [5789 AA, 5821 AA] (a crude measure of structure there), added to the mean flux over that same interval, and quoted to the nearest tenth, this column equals 19.8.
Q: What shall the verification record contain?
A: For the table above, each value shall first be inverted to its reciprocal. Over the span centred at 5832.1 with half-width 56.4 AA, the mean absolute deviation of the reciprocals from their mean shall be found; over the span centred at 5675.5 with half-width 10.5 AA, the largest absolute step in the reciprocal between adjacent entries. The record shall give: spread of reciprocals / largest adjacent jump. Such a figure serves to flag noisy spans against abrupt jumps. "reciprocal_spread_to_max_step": 1.3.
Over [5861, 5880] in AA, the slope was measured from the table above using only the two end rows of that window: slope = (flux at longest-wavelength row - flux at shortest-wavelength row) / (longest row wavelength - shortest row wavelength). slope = 0.26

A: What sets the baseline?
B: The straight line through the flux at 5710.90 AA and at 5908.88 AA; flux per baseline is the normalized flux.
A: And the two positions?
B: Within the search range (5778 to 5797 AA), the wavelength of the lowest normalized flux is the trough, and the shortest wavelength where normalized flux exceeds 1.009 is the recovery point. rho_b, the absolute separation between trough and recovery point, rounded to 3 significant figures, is 10.7 AA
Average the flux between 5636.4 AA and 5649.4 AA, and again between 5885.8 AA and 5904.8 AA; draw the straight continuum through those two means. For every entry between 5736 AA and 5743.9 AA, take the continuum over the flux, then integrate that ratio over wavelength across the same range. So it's 8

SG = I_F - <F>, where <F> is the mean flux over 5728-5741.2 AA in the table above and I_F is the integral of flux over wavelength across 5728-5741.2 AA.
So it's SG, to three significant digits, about 232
